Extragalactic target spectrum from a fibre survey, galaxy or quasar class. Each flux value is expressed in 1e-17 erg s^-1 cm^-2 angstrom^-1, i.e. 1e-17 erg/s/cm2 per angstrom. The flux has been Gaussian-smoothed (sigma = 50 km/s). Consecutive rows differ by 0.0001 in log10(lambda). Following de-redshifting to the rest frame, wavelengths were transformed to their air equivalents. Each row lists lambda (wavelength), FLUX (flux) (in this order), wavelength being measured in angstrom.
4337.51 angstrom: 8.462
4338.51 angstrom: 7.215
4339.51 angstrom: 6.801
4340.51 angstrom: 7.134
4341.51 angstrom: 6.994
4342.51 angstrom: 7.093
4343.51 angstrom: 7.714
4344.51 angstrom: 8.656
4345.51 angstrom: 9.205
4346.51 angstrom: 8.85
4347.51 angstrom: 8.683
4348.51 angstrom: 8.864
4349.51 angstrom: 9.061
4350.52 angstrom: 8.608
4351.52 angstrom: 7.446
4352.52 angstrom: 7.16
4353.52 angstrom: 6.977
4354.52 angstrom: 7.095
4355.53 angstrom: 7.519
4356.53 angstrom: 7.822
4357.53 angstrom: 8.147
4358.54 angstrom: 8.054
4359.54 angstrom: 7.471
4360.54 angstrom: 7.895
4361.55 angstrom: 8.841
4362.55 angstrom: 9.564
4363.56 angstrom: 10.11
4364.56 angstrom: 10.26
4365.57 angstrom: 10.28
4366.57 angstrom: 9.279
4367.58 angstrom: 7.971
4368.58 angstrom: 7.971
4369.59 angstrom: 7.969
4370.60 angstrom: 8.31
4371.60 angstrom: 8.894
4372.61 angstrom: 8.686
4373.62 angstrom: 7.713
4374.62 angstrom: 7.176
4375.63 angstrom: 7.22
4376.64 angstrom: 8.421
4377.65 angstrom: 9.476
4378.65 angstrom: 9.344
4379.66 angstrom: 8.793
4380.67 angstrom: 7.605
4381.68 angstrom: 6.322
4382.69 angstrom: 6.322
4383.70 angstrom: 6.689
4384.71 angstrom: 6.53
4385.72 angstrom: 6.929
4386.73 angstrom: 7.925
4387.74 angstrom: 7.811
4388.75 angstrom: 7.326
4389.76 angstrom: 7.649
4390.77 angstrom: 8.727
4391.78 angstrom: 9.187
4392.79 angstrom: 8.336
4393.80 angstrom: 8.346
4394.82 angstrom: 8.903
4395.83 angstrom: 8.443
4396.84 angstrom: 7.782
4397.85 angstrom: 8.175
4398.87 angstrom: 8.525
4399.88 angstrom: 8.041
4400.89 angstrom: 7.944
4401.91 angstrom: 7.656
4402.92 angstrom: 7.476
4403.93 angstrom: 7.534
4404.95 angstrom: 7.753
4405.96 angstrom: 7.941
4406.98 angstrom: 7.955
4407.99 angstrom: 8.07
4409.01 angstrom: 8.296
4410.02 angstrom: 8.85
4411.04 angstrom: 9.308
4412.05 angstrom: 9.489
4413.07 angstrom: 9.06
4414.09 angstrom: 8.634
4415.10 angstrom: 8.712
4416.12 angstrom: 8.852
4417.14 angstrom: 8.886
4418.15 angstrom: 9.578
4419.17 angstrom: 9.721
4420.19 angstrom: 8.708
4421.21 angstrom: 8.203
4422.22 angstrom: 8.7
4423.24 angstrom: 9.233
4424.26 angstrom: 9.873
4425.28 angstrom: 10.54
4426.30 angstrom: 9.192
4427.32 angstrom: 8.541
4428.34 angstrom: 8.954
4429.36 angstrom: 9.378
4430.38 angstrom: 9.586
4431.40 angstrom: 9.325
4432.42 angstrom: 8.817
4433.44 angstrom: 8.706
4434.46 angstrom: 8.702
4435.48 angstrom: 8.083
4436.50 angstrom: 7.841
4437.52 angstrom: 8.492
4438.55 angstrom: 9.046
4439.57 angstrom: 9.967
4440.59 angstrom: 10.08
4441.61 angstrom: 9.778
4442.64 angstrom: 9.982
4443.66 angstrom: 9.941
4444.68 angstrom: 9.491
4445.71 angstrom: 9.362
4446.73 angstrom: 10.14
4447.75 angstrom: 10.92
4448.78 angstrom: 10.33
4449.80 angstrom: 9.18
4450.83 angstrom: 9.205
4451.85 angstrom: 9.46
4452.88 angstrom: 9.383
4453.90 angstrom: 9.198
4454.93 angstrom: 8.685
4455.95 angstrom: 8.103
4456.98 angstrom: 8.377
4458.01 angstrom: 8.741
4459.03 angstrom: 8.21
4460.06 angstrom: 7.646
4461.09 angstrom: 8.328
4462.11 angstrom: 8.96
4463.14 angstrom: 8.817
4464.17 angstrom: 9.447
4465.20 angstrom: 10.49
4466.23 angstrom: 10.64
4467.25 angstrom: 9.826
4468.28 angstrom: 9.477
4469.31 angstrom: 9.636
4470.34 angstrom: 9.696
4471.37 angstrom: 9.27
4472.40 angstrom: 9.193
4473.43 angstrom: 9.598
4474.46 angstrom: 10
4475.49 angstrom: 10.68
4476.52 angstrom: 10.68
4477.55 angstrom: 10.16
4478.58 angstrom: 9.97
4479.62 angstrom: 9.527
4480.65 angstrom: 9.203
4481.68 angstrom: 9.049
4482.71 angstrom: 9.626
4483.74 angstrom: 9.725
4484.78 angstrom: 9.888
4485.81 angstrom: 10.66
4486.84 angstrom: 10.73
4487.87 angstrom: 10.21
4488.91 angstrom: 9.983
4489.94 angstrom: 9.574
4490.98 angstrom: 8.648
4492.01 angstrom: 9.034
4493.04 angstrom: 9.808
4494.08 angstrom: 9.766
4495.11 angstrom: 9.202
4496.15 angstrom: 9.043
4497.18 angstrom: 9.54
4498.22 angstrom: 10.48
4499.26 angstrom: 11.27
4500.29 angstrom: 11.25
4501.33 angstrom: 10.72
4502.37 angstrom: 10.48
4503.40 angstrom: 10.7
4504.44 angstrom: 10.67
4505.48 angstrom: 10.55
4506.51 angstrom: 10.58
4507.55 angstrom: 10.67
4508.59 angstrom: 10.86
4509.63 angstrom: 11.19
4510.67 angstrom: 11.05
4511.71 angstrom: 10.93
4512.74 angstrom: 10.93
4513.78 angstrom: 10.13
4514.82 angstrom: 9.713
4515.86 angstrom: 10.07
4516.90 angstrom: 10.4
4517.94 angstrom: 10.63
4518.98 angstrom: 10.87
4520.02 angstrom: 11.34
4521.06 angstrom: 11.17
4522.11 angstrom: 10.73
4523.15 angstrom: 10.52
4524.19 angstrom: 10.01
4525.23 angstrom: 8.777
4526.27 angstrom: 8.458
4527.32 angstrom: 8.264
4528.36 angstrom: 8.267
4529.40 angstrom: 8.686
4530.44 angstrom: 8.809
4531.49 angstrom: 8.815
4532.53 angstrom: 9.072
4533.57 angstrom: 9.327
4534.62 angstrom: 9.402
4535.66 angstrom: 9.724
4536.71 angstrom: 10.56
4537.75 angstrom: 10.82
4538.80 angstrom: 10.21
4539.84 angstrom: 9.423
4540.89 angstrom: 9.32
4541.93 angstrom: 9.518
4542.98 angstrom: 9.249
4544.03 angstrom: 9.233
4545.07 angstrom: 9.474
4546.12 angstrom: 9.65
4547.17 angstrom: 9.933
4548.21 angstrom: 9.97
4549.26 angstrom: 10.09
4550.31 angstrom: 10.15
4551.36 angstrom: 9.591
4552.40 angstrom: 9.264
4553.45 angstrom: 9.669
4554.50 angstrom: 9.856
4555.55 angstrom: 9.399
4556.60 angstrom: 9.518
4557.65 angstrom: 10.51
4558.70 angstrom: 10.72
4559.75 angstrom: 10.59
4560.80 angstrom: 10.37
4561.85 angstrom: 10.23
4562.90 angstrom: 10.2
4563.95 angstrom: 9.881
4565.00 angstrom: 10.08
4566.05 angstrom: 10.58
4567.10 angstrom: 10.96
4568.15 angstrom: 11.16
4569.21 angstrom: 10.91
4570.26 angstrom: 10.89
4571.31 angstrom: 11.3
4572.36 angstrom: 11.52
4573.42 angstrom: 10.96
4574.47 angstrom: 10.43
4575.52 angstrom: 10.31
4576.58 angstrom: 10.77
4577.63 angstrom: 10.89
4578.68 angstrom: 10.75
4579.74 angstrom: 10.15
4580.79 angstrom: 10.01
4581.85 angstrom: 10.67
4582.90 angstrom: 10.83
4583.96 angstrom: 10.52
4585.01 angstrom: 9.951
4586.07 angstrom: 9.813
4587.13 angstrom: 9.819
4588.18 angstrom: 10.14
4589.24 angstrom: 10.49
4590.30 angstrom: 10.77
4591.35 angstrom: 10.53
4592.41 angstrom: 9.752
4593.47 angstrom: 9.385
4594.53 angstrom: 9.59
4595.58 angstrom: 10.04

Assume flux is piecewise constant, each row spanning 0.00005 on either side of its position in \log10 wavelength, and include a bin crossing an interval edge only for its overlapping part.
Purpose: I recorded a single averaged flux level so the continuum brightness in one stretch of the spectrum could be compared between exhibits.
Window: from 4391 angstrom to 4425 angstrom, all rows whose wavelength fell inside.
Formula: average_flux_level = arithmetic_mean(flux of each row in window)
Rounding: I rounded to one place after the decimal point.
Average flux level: 8.6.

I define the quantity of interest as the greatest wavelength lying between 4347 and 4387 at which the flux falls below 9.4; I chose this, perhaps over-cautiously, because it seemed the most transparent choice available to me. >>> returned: 4386.73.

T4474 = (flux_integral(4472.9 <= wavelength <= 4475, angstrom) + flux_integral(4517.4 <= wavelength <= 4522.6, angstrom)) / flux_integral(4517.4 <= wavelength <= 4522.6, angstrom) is 1.4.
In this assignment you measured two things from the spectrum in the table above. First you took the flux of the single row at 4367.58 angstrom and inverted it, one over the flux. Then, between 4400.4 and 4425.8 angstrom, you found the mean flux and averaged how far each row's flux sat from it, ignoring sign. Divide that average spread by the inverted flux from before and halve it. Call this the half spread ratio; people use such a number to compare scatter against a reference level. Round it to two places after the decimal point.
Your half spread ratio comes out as 2.55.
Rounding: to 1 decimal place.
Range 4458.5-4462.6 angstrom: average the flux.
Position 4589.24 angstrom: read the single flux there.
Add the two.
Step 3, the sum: 18.8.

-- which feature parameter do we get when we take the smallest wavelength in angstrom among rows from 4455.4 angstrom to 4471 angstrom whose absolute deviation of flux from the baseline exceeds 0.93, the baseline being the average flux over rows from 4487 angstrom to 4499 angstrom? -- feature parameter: 4455.95 angstrom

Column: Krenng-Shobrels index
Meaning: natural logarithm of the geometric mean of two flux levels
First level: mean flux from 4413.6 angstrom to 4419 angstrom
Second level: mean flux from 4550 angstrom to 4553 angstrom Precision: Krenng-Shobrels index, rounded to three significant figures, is 2.23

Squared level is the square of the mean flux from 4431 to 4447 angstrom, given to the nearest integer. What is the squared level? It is 85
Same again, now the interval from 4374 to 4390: 58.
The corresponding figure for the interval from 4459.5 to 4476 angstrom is 90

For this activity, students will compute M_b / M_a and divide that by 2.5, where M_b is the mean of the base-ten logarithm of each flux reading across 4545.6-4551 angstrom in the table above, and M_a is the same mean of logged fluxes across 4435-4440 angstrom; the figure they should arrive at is 0.426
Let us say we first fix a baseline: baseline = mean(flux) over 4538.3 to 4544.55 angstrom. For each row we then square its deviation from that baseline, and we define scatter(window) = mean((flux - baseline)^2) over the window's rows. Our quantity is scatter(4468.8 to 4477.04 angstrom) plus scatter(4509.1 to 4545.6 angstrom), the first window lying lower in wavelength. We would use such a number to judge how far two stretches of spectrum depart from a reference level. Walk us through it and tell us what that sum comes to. 1.36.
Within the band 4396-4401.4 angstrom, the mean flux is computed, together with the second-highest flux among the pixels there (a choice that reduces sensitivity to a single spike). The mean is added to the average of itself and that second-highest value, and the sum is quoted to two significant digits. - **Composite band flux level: 16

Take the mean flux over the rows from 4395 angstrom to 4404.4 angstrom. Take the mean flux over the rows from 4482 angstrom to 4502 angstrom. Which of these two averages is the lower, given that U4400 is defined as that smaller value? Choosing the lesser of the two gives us 8.0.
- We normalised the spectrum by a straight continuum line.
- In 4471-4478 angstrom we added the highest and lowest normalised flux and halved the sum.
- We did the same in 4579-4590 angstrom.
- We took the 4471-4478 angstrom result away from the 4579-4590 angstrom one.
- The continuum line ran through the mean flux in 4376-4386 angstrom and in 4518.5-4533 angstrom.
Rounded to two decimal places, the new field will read -0.12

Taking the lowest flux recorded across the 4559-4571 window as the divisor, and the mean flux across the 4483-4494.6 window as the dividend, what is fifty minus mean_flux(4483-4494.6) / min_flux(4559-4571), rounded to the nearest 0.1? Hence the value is 49.0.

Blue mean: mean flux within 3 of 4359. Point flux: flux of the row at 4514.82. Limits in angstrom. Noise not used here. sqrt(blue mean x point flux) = 8.8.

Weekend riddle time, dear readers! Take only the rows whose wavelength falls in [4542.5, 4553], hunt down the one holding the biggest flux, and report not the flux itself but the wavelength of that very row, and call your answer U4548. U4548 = 4550.31 angstrom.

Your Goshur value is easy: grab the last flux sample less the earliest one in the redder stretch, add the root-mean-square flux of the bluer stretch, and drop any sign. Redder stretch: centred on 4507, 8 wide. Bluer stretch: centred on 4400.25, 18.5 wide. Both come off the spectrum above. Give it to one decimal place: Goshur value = 8.5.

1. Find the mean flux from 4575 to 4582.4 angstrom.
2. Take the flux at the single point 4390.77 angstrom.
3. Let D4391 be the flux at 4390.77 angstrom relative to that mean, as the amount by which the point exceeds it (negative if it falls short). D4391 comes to -1.8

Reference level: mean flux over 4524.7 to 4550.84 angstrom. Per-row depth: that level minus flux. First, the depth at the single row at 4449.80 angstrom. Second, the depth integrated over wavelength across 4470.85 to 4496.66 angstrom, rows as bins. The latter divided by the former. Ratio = -36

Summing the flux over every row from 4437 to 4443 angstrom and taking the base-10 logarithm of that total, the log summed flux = 1.76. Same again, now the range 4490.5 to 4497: 1.74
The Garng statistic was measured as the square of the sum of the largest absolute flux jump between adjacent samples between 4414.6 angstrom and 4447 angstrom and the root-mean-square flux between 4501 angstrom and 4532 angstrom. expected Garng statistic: 134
